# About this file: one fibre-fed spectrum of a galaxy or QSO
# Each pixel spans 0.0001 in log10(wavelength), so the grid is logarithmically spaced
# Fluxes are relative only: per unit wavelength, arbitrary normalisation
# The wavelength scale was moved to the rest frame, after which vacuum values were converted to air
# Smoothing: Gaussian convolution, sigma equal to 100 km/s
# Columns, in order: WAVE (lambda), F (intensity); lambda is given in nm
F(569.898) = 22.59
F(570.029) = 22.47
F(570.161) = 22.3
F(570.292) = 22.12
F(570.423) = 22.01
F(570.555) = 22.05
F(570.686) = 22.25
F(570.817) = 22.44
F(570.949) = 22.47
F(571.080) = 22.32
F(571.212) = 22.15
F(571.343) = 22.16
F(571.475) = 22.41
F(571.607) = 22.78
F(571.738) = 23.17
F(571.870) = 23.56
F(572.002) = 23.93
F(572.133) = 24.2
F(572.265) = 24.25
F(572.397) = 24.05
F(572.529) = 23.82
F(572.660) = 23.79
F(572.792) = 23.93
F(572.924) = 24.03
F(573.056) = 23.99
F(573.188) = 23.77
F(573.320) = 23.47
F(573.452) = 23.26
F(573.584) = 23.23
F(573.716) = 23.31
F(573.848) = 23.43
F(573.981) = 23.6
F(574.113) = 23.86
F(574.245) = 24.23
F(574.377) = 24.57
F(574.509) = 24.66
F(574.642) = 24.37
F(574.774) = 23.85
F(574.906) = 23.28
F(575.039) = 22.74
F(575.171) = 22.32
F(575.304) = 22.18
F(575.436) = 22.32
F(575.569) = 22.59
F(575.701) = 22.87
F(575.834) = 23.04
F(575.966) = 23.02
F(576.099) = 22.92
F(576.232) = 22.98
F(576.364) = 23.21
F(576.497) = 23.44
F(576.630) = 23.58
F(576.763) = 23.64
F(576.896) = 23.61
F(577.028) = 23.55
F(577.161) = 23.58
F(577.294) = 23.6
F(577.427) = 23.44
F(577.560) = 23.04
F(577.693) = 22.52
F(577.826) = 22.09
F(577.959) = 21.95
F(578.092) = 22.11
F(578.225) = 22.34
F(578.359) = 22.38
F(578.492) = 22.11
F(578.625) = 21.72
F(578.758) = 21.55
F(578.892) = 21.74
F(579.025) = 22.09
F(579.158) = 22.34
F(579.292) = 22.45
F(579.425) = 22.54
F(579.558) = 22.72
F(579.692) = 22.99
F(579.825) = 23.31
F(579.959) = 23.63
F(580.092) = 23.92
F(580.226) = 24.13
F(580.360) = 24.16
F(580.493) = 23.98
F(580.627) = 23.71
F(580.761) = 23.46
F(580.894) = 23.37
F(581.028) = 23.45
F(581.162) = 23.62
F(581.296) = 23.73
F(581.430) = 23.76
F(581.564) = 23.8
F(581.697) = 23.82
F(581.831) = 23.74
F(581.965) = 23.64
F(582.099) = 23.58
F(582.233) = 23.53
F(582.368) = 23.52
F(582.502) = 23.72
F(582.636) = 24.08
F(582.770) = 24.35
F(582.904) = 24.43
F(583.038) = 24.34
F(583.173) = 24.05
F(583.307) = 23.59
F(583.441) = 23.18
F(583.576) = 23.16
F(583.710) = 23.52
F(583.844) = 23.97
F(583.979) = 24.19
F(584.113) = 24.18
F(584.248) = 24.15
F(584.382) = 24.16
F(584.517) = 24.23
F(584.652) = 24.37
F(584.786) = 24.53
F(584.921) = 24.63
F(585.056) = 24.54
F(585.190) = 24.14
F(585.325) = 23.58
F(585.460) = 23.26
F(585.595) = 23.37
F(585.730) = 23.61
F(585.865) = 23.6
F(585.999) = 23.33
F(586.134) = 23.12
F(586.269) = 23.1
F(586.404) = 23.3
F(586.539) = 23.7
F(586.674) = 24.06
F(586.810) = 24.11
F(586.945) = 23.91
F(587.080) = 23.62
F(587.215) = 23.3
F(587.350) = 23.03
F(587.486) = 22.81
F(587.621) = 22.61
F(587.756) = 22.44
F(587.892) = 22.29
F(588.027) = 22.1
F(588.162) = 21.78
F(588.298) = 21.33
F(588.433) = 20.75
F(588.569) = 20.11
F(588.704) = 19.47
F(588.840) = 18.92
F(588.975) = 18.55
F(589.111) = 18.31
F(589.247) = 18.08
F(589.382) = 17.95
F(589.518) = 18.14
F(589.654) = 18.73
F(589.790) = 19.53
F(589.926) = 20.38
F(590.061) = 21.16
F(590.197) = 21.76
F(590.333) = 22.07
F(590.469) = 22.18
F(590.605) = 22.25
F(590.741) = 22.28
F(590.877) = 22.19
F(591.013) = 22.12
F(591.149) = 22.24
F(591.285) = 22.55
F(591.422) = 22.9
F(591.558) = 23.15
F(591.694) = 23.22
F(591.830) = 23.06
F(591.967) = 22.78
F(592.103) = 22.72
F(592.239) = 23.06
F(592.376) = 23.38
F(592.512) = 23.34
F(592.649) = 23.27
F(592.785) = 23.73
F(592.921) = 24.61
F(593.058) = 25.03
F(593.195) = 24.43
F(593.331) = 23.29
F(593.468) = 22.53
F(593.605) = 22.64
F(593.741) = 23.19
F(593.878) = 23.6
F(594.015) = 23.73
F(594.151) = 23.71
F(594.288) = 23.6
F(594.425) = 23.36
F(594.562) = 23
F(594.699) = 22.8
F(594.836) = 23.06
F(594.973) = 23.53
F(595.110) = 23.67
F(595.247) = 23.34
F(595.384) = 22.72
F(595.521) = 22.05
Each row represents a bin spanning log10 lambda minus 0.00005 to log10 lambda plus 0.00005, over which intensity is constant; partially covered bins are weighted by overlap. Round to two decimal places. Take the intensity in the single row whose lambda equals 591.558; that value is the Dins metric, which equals 23.15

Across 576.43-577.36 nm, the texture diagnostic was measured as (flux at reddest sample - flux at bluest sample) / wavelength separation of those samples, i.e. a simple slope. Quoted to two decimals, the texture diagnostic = 0.20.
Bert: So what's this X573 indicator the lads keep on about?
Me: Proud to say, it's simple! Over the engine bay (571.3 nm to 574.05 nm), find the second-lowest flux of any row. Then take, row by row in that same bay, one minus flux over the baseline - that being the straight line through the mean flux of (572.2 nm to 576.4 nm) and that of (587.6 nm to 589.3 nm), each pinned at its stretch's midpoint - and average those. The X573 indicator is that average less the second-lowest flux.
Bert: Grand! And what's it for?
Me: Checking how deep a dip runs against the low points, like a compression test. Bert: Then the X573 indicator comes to -22.4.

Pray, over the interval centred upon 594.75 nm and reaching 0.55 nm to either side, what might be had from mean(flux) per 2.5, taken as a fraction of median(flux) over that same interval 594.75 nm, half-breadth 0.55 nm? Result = 0.399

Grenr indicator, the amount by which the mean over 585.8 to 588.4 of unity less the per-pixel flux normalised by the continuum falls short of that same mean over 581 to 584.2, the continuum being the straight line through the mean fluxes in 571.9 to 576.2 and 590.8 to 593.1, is -0.03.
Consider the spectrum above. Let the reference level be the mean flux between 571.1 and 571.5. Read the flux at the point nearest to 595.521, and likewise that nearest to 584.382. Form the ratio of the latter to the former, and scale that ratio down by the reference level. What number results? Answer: 0.049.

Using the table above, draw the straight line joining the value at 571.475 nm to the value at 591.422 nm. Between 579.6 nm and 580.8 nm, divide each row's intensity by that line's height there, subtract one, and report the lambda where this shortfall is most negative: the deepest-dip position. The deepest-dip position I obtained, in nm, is 579.692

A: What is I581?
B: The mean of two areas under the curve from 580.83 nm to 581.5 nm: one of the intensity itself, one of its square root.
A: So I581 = 9.5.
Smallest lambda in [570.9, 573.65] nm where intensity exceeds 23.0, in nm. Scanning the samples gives 571.738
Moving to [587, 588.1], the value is 587.080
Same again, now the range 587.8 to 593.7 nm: 591.558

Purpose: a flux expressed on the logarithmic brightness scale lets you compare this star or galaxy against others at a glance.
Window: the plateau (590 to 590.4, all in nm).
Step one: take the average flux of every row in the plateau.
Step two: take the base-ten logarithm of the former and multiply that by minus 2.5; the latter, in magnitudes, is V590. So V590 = -3.34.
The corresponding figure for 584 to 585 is -3.46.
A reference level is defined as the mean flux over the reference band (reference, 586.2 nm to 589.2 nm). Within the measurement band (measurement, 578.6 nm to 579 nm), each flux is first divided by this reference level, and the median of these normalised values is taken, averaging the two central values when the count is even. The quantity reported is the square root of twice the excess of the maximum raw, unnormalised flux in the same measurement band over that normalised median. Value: 6.44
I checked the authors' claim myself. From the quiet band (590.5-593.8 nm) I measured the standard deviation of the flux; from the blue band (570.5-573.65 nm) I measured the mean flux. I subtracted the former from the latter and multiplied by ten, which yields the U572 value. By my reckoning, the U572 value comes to 225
